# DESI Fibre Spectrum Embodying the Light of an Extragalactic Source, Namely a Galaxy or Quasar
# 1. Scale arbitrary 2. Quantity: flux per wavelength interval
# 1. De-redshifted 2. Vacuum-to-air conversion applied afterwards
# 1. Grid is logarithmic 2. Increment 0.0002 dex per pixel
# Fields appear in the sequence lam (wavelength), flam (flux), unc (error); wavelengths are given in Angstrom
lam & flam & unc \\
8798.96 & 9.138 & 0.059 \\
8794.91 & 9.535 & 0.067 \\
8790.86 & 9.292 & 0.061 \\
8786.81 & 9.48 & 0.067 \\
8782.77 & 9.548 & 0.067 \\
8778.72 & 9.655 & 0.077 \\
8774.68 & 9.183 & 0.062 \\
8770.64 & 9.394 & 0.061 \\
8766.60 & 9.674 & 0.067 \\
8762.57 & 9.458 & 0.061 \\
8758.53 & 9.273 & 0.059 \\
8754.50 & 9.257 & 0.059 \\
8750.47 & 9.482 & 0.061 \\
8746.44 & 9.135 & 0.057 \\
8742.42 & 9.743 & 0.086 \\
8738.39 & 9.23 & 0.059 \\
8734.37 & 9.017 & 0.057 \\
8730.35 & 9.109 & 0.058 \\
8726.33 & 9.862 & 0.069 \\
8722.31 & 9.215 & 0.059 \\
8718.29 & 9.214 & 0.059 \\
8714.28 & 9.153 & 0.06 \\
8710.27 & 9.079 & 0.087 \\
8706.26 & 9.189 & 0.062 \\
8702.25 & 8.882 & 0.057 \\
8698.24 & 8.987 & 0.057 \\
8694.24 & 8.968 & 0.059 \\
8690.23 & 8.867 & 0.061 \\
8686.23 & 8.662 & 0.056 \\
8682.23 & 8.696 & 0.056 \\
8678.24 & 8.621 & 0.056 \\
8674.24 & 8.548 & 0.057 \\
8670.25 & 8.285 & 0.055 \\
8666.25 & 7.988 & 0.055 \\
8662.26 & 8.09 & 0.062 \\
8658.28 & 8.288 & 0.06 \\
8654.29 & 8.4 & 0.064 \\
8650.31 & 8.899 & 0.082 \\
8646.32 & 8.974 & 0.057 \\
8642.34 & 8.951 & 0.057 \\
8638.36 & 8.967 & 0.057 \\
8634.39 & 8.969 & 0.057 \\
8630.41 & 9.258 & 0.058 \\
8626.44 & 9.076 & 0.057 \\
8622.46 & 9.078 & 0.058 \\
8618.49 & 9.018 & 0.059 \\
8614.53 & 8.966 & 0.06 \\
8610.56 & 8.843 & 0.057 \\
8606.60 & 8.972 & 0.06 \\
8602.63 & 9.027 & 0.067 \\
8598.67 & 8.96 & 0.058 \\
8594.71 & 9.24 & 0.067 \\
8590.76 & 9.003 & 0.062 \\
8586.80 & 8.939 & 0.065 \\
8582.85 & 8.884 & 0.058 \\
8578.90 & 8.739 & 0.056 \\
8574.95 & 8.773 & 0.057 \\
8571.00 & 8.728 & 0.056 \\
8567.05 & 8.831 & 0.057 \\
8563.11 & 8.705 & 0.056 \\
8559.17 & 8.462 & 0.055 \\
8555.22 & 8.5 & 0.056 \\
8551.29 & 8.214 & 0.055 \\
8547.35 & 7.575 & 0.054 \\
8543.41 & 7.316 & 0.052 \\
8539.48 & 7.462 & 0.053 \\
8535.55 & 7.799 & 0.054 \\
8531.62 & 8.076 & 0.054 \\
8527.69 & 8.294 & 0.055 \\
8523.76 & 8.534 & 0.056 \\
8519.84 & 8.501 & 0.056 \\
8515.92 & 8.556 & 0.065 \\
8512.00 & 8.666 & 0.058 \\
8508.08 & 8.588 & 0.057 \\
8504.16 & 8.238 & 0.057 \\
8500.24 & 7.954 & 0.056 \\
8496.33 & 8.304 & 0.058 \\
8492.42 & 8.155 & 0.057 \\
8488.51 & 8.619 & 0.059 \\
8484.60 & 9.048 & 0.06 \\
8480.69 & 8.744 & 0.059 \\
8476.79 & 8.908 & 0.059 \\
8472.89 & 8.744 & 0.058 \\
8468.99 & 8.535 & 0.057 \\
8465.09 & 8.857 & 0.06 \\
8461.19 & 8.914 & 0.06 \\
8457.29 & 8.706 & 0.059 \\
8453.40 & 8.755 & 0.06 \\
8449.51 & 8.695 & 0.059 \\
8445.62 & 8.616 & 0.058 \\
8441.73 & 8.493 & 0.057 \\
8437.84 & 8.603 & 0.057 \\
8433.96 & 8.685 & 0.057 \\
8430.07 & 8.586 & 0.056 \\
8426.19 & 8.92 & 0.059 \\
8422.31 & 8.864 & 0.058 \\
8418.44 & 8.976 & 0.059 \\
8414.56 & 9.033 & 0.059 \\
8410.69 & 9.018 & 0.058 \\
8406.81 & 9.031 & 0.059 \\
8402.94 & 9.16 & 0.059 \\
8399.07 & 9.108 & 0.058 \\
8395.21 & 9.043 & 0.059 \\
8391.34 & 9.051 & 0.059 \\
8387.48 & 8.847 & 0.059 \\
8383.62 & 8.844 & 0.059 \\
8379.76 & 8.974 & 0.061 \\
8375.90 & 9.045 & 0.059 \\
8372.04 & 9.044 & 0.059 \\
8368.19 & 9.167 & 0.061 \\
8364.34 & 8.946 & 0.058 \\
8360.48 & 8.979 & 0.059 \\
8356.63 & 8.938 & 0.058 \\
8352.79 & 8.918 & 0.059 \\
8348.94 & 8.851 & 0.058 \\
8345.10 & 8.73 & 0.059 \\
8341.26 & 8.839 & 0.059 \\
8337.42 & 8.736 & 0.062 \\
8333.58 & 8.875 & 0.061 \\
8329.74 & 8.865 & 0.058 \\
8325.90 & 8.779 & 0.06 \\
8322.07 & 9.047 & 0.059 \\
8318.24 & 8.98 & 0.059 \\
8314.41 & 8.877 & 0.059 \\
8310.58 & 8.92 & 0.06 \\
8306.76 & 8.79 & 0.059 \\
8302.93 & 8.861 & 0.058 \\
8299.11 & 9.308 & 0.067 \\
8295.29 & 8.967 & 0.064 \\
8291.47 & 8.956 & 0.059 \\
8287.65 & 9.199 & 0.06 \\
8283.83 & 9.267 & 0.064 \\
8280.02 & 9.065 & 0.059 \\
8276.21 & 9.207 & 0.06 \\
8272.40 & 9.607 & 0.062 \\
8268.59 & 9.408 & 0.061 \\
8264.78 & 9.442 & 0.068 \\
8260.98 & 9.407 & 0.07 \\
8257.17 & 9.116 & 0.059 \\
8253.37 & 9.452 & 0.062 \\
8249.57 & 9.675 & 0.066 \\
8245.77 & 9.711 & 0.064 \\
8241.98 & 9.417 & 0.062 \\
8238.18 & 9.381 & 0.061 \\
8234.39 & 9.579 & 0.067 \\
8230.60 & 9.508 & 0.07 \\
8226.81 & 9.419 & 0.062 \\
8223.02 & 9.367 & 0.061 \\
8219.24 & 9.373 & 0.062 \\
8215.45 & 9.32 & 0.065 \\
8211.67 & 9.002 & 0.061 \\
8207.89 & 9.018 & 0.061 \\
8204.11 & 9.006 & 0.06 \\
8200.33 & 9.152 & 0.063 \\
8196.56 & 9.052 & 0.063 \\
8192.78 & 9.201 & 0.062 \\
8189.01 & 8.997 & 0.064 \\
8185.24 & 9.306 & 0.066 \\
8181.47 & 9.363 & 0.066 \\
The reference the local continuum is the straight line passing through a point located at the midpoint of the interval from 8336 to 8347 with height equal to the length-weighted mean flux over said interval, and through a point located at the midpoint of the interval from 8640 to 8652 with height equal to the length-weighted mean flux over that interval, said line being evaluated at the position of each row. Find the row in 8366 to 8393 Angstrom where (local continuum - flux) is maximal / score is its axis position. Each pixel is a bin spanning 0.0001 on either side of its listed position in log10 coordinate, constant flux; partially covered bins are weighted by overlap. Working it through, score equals 8383.62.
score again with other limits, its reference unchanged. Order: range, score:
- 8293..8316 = 8306.76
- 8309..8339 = 8337.42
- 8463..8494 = 8492.42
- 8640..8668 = 8666.25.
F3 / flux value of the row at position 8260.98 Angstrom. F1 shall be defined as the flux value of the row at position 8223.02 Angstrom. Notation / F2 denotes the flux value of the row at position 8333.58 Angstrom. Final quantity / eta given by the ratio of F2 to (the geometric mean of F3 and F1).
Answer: 0.95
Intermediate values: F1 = 9.367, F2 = 8.875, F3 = 9.407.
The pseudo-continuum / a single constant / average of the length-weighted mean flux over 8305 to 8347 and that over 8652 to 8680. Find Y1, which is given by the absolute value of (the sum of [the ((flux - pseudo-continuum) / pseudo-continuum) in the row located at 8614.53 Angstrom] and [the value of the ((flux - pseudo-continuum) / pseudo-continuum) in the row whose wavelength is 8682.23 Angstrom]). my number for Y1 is 0.06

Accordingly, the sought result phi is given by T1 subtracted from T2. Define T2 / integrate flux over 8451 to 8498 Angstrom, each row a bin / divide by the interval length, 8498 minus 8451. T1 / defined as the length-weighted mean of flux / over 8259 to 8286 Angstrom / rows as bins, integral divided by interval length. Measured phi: -0.6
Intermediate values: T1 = 9.3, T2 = 8.69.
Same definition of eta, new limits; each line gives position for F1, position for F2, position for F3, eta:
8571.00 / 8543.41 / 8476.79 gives 0.83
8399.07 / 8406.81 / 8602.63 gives 1.00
